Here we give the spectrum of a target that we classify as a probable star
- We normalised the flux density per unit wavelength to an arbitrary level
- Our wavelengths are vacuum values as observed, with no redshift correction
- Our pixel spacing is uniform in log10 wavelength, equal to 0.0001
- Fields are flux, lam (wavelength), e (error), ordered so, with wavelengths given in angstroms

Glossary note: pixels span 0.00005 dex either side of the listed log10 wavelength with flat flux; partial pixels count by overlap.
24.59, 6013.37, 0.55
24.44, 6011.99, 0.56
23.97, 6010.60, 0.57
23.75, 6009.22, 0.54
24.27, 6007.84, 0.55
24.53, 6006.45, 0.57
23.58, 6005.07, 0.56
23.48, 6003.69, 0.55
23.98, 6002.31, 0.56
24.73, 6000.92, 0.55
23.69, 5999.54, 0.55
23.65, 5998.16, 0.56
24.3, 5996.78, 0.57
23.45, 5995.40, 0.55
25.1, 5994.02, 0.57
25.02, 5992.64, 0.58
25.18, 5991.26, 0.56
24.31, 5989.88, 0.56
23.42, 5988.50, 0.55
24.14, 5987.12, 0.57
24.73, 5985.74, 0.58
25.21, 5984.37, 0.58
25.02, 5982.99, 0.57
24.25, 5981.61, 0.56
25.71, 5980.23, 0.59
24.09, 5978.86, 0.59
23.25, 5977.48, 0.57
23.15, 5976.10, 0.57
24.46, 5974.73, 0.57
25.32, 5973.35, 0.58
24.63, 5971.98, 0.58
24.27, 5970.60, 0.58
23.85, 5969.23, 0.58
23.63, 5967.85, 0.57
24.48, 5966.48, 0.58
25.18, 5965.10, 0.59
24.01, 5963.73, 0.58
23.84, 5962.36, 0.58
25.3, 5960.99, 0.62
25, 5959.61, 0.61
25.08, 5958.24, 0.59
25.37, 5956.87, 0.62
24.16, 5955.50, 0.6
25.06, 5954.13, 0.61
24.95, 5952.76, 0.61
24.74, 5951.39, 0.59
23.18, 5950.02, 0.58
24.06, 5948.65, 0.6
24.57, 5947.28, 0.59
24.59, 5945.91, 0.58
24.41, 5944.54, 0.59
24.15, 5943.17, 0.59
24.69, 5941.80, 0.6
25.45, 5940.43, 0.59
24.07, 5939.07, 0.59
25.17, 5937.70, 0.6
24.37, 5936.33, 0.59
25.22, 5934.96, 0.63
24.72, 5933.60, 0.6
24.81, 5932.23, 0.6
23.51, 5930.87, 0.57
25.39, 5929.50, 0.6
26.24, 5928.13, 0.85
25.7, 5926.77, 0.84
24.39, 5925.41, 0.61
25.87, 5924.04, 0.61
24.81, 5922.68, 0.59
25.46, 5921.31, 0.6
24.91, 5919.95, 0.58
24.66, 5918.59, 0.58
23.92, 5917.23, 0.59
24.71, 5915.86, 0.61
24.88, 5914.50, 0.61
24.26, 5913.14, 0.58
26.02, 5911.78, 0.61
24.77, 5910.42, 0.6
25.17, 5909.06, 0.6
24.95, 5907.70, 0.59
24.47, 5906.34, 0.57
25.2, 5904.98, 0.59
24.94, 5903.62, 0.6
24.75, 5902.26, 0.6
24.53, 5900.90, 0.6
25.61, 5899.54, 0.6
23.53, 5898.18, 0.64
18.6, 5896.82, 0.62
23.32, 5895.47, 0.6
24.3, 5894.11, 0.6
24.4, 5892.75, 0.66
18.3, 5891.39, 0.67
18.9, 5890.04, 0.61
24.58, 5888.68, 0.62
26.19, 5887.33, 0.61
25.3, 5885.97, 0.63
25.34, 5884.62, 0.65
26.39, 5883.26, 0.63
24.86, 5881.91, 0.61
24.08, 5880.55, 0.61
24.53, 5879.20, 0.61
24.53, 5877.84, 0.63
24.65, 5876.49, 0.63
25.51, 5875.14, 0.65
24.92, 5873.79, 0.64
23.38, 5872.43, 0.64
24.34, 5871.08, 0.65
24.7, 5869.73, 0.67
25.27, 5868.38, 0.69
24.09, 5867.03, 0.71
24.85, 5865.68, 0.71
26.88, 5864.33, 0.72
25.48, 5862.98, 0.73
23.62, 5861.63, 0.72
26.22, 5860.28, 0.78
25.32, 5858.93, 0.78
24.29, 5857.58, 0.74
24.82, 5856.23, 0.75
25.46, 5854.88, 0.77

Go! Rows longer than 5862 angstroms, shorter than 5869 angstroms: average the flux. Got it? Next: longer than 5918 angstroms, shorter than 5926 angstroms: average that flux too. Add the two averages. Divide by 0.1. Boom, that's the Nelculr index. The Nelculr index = 503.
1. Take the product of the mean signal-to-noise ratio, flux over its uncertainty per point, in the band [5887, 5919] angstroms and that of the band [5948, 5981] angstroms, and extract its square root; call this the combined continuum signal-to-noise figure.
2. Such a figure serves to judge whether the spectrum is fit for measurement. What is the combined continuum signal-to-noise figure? 40.5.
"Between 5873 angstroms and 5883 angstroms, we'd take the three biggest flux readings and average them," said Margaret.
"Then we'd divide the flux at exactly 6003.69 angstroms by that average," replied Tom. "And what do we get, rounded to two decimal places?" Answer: 0.94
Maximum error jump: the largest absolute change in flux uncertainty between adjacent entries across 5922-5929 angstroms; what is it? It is 0.230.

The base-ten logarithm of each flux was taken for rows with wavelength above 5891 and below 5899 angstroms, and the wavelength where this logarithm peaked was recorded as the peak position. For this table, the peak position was 5892.75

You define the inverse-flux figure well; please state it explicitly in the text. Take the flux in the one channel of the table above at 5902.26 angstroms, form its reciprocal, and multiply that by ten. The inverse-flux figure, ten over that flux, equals 0.404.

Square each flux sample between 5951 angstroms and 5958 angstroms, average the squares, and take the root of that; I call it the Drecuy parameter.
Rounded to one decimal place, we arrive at 24.9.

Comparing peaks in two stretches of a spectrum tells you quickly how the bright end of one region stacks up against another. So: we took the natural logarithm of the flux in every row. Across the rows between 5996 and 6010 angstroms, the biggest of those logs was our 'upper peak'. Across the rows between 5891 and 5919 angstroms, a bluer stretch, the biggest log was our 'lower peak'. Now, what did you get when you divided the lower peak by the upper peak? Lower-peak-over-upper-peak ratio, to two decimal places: 1.02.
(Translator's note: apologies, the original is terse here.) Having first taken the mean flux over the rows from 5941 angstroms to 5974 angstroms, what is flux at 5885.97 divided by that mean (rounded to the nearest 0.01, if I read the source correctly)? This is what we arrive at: 1.03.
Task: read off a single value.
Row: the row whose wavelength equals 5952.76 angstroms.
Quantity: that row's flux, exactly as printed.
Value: 24.95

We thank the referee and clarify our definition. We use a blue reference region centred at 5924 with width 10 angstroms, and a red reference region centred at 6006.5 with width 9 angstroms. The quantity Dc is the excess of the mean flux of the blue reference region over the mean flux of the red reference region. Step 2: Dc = 1.4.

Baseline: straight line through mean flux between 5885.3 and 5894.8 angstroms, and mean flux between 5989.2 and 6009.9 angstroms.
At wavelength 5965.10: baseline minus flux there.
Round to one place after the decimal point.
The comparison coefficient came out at -1.3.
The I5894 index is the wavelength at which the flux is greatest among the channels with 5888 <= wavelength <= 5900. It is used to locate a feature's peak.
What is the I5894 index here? 5899.54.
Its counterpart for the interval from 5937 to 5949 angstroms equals 5940.43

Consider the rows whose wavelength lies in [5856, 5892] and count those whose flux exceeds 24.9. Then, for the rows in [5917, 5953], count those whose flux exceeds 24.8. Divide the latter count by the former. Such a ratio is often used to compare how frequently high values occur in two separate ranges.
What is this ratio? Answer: 1.09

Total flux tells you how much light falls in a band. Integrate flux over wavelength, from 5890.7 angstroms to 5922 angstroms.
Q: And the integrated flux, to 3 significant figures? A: 756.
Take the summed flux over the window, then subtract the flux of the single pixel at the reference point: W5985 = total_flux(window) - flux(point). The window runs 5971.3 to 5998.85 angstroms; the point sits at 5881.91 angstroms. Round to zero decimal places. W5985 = 464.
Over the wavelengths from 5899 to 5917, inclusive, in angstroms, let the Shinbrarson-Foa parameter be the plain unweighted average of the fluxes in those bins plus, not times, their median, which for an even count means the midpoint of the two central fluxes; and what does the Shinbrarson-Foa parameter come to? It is 49.8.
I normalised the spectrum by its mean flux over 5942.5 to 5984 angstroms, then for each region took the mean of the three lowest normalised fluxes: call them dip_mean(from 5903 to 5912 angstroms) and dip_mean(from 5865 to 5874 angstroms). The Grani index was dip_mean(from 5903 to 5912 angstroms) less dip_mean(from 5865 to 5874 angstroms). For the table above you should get 0.03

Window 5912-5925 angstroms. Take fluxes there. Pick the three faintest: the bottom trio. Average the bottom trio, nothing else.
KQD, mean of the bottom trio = 24.3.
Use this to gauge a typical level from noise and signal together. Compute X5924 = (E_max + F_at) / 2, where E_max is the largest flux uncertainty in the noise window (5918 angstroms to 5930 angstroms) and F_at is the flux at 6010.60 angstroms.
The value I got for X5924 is 12.41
